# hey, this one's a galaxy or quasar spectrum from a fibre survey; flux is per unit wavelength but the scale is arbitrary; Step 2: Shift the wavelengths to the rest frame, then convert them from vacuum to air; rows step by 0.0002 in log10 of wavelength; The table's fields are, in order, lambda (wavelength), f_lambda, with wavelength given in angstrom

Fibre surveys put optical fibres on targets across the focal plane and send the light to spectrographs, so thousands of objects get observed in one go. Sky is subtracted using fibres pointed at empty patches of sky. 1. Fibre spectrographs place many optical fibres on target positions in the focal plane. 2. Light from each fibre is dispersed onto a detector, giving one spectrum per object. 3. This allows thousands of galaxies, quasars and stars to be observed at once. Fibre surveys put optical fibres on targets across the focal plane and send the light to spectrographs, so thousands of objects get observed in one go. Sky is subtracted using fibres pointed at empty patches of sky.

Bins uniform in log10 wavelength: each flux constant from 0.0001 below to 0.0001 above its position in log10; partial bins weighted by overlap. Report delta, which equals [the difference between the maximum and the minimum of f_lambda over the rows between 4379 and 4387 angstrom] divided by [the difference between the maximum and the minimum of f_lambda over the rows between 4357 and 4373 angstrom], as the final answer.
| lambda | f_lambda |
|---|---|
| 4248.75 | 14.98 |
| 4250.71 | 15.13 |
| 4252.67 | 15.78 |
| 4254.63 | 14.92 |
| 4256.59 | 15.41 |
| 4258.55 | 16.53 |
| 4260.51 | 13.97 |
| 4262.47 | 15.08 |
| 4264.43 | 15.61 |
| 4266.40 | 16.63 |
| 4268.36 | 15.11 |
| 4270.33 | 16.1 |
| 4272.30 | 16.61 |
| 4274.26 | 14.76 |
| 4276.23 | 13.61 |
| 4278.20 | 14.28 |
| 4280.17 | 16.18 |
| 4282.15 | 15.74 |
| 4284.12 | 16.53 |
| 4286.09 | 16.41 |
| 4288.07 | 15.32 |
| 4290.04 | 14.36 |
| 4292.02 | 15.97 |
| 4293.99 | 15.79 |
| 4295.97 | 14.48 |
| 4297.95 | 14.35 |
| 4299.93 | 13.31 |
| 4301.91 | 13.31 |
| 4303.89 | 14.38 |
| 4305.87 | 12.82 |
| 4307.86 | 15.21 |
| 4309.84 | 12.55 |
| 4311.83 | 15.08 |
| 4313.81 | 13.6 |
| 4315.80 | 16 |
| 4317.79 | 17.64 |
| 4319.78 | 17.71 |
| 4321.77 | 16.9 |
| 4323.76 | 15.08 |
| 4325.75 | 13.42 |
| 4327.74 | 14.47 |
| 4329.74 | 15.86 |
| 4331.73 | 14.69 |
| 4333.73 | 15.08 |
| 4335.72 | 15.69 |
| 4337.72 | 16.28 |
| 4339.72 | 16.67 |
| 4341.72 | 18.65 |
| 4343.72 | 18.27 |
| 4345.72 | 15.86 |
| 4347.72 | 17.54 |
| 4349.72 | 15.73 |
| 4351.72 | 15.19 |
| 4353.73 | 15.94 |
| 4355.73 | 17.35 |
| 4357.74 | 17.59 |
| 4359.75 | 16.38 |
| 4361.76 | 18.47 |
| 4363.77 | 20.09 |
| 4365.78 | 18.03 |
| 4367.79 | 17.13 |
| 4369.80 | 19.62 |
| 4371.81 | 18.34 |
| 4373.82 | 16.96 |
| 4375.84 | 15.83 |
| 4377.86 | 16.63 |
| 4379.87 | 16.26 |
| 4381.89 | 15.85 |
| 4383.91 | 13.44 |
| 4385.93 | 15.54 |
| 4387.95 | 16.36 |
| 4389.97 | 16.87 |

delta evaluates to 0.76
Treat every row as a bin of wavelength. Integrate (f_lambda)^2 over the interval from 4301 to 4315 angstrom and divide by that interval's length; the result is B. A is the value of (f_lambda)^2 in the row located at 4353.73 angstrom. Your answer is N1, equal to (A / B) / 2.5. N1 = 0.52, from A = 254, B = 194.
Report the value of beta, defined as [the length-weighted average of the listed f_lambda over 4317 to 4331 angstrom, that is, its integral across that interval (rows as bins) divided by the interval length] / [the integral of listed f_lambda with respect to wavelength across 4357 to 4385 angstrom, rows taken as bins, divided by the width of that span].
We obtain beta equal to 0.92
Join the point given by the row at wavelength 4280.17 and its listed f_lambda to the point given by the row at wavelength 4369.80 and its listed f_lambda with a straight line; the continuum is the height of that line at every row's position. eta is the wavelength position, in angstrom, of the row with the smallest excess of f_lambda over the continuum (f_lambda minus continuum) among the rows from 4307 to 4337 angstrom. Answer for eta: 4309.84 angstrom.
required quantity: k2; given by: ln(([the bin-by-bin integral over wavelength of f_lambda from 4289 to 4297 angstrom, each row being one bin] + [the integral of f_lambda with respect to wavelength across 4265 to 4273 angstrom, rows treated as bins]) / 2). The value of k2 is 4.83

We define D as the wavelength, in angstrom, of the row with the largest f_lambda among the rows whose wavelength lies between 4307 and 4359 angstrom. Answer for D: 4341.72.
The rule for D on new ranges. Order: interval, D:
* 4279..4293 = 4284.12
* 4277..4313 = 4284.12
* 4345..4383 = 4363.77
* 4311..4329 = 4319.78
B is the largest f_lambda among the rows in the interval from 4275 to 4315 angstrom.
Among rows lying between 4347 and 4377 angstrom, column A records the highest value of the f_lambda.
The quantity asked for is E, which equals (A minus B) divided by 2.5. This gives 1.4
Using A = 20.09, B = 16.53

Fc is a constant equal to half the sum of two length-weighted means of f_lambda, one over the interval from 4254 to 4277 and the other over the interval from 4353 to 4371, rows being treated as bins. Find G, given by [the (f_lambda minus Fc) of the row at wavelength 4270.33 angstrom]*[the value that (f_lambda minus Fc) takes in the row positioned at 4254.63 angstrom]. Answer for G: 0.9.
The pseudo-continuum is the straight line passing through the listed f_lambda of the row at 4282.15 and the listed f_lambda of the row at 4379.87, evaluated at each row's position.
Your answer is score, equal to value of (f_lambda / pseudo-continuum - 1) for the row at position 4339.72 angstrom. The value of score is 0.04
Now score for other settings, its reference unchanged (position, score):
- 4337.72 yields 0.02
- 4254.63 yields -0.04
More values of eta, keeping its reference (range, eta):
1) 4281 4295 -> 4290.04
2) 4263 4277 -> 4276.23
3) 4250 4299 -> 4297.95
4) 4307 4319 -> 4309.84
